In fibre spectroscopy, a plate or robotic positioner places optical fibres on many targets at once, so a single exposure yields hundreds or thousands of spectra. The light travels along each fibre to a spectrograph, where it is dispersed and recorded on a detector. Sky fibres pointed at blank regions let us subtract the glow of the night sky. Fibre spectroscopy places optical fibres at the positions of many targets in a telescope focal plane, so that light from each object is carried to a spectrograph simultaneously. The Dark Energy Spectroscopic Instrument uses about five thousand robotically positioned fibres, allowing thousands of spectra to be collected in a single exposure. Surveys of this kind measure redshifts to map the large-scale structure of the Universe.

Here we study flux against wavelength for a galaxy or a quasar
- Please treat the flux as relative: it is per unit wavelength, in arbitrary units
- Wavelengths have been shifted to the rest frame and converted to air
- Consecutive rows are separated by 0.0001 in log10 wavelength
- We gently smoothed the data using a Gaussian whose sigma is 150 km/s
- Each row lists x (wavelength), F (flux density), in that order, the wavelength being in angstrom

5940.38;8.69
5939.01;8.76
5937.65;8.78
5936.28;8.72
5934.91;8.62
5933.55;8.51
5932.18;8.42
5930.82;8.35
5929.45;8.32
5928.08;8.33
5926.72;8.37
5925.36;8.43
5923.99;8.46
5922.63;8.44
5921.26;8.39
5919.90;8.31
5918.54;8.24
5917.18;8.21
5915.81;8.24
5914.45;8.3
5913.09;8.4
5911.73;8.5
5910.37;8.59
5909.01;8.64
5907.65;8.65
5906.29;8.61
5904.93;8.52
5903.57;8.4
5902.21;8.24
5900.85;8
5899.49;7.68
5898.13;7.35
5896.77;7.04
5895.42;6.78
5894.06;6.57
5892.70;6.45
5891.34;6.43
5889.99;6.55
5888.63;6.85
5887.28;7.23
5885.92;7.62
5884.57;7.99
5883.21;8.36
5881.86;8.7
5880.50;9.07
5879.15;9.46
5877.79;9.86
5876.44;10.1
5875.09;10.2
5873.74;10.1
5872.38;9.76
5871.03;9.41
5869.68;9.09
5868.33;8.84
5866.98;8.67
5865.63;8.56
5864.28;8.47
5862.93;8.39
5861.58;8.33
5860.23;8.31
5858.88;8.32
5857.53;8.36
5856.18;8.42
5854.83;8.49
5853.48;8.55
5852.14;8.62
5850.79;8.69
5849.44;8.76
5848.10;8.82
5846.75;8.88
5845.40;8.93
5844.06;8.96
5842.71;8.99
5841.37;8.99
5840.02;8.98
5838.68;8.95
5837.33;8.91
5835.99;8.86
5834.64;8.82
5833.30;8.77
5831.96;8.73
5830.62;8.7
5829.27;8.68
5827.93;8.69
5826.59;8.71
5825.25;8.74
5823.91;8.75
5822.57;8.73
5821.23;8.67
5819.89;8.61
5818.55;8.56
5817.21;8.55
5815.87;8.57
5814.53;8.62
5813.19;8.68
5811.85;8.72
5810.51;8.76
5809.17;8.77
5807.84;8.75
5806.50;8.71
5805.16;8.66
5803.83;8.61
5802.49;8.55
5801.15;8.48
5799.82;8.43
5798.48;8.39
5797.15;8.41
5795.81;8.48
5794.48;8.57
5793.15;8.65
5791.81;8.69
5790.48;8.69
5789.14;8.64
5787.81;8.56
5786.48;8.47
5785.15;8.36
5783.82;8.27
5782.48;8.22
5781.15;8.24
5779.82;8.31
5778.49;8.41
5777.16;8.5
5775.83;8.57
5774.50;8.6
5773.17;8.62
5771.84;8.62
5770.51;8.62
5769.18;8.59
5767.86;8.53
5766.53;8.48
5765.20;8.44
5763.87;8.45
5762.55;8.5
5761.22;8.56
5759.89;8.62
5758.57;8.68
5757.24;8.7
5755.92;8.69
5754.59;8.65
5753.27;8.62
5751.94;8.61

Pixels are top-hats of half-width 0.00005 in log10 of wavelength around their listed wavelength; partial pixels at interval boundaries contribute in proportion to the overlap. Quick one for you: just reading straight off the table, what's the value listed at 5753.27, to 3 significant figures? 8.62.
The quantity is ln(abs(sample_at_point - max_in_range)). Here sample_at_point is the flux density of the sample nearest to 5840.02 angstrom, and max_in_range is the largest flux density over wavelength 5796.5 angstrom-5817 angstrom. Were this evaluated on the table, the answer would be -1.6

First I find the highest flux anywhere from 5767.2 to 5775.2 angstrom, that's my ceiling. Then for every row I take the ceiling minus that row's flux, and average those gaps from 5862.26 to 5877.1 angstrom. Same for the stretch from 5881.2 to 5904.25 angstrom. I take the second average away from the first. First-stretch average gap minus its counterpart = -1.8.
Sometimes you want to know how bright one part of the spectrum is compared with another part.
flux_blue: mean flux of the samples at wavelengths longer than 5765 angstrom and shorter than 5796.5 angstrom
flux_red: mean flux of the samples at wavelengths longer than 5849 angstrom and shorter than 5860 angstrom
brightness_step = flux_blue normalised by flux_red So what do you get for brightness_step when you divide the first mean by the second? 1.00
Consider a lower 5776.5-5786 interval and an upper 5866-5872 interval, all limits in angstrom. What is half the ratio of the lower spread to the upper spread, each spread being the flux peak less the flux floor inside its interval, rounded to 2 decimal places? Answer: 0.19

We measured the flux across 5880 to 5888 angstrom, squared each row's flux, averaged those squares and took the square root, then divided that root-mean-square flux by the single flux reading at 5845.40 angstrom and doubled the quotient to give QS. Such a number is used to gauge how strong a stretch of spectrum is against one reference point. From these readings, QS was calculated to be 1.83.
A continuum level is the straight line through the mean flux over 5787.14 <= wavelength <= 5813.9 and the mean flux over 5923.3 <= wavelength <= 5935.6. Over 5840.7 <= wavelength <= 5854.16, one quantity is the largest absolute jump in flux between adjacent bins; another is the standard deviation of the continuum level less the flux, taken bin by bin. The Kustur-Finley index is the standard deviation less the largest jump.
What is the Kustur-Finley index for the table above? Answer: 0.08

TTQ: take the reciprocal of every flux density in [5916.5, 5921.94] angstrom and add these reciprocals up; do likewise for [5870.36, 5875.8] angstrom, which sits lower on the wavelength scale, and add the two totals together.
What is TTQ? 0.888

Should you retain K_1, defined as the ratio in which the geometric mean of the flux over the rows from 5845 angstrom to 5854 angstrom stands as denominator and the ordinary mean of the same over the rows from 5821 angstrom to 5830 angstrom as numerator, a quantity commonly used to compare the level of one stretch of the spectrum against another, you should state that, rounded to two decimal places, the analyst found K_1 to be 1.00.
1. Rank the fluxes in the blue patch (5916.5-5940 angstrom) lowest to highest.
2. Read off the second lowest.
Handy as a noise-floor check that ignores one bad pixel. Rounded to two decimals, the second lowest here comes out 8.24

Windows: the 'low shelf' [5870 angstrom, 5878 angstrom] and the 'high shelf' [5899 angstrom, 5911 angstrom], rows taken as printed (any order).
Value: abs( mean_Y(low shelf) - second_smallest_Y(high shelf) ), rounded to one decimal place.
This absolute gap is 1.9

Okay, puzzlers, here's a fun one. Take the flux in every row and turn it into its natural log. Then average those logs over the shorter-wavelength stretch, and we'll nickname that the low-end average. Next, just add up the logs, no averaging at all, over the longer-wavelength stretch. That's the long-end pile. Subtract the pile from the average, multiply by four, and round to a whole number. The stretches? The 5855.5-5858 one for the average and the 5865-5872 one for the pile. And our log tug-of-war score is -35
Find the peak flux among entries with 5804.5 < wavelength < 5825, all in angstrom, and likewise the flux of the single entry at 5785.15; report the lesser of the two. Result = 8.36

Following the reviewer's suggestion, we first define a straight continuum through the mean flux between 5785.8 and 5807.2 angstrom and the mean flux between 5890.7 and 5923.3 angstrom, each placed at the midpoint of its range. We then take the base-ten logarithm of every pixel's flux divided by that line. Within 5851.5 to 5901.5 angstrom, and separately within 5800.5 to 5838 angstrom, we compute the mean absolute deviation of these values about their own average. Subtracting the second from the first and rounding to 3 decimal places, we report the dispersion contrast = 0.036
